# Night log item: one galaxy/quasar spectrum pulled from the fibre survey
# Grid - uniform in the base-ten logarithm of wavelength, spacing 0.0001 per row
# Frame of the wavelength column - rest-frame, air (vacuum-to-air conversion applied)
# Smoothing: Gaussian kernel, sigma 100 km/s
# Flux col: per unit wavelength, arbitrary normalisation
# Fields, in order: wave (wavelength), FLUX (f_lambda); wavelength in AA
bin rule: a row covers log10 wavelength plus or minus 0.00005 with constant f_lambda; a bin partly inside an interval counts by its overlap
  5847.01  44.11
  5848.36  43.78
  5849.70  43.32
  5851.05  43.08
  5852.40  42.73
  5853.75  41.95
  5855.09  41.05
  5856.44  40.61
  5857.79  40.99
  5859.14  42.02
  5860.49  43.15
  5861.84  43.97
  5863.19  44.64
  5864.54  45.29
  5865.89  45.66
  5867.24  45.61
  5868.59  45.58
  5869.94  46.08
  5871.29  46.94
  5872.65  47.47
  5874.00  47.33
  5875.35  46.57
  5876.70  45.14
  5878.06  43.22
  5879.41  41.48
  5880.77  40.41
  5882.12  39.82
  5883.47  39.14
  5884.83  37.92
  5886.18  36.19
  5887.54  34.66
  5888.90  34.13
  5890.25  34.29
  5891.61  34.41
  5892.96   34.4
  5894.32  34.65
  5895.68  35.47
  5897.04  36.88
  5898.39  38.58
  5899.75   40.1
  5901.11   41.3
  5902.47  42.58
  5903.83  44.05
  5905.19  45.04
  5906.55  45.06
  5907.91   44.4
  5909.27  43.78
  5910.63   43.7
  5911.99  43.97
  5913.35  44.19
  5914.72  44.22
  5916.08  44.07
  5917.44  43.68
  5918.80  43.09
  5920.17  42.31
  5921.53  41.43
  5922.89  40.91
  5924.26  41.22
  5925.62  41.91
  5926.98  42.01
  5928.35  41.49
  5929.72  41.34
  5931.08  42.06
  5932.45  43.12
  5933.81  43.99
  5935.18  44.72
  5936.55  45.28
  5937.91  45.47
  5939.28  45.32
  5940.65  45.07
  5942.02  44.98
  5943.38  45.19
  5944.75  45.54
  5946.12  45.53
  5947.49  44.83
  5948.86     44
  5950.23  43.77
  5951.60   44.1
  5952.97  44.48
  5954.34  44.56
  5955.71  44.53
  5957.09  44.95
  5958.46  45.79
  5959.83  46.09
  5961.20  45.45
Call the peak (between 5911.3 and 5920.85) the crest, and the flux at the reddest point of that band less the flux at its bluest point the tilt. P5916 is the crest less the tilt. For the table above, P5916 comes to 46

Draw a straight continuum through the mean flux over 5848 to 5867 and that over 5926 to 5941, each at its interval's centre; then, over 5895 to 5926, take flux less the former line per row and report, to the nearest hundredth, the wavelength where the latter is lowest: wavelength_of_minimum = 5895.68 AA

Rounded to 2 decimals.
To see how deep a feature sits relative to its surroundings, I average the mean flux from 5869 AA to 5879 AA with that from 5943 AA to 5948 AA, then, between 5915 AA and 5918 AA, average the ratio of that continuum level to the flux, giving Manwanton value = 1.04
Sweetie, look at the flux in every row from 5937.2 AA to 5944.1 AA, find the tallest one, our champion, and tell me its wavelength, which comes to 5937.91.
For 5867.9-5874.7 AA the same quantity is 5872.65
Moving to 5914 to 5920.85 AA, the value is 5914.72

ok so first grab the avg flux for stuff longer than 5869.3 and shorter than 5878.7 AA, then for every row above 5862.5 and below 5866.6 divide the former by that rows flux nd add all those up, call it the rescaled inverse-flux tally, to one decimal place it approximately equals 3.1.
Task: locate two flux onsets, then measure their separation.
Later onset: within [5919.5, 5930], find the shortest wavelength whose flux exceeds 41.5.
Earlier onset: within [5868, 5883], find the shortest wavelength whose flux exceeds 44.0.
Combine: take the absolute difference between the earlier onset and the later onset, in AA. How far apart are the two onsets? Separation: 51.6 AA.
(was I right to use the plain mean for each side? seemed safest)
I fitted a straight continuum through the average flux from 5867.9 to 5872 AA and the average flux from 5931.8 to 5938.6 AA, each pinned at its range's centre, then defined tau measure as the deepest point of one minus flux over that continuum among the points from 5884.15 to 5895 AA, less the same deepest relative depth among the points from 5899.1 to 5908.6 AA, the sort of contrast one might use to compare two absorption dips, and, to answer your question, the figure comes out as 0.14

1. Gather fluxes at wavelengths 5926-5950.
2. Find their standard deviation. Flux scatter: 1.5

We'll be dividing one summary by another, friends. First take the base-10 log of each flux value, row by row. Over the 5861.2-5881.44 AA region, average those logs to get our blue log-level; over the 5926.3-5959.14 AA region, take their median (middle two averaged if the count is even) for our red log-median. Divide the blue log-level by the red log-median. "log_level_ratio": 1.00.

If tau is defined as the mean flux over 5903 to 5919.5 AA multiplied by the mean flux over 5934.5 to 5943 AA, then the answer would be 1991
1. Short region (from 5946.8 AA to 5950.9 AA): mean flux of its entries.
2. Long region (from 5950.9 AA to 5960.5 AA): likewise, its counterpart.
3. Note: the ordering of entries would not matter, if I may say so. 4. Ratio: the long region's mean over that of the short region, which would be 1.016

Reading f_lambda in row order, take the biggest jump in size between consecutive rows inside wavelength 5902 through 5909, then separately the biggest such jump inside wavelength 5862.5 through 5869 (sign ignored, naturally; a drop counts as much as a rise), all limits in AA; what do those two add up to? 2.1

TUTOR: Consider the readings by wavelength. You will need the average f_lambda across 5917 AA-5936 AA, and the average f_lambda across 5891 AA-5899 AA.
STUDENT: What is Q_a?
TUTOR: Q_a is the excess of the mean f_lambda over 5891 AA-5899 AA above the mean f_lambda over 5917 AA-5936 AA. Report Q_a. -6.6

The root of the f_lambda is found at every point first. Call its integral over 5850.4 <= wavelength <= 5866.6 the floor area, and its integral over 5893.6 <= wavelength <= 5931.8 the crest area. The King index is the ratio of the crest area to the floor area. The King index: 2.3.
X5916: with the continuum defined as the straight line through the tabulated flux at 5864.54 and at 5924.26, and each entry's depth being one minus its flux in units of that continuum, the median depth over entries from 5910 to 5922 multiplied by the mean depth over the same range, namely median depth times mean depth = 0.0018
